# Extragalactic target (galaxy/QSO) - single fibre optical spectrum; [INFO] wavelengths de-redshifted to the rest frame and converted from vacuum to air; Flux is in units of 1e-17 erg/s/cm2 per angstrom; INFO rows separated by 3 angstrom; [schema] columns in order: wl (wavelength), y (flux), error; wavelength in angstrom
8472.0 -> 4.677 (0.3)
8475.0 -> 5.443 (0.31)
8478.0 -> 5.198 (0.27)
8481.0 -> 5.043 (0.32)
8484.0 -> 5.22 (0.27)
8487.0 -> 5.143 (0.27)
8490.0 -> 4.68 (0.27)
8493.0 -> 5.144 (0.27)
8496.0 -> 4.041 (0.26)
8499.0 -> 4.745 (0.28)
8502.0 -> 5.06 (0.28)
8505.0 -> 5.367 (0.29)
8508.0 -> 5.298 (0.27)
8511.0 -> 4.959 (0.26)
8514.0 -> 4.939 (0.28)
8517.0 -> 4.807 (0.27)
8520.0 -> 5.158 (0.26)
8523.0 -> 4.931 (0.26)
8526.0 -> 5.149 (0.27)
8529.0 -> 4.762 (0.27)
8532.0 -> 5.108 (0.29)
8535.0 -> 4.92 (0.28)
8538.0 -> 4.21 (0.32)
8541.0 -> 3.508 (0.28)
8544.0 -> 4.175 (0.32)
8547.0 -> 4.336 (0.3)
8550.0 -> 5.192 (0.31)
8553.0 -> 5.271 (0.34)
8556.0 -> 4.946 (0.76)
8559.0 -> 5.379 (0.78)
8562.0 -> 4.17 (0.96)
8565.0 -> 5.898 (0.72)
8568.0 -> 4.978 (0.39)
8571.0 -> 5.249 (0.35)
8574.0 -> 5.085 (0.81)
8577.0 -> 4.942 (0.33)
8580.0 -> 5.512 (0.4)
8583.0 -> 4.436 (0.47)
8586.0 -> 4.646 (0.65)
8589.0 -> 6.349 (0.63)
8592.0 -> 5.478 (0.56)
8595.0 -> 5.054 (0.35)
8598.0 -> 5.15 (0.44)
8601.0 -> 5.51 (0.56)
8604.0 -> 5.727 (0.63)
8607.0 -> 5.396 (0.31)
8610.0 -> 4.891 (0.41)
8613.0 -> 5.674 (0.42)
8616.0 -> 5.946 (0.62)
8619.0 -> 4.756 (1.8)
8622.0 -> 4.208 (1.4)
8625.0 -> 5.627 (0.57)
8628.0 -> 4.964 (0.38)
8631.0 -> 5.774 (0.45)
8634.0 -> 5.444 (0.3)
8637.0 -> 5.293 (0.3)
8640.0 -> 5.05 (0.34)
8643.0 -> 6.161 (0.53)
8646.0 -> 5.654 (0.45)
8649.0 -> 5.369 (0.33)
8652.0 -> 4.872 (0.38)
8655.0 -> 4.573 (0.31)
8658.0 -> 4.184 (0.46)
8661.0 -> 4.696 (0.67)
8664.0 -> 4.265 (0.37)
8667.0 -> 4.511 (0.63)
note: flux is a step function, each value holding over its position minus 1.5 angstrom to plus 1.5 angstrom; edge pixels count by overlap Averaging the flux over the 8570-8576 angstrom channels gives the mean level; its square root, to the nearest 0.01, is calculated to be 2.27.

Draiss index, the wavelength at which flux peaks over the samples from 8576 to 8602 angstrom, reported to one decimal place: 8589.0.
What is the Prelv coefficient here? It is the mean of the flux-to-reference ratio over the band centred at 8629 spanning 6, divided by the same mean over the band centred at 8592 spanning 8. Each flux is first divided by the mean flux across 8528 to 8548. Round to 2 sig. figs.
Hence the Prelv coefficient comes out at 0.95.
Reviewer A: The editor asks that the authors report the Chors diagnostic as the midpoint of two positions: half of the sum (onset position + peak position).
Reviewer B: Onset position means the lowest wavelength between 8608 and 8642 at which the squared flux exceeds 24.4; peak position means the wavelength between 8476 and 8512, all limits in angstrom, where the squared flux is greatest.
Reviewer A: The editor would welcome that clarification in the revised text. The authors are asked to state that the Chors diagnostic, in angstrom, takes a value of 8559.0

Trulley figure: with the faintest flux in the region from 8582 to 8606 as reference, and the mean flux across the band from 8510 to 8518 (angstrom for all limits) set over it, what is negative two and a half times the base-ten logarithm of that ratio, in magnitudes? -0.11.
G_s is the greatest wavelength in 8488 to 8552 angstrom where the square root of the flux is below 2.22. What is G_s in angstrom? 8547.0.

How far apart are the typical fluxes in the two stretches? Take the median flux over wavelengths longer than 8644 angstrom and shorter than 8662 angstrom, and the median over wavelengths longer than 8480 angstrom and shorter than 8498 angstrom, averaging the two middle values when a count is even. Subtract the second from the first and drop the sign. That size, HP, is 0.31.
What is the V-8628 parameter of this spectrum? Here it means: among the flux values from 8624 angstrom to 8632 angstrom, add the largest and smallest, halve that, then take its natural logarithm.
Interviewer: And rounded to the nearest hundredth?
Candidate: 1.68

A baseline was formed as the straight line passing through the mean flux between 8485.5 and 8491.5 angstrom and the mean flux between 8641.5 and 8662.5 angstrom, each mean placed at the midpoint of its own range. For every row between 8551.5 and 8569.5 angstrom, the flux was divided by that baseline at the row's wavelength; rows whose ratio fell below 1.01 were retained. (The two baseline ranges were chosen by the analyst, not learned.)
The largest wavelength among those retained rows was 8568.0 angstrom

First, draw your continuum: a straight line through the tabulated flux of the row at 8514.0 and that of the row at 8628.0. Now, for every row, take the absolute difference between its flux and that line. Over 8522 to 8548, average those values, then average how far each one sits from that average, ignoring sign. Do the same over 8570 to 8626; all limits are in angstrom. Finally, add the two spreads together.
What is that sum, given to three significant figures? 0.654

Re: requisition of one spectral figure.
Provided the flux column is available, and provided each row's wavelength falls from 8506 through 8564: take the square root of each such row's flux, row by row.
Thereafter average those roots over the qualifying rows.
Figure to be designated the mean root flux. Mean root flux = 2.19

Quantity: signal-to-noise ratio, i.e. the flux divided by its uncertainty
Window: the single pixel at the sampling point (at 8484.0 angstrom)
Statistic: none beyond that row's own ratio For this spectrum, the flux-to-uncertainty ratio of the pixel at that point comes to 19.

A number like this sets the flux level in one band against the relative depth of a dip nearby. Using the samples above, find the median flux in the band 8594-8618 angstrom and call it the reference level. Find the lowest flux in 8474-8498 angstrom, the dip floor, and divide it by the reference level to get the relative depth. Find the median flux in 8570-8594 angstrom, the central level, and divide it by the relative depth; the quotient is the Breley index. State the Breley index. 7.0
